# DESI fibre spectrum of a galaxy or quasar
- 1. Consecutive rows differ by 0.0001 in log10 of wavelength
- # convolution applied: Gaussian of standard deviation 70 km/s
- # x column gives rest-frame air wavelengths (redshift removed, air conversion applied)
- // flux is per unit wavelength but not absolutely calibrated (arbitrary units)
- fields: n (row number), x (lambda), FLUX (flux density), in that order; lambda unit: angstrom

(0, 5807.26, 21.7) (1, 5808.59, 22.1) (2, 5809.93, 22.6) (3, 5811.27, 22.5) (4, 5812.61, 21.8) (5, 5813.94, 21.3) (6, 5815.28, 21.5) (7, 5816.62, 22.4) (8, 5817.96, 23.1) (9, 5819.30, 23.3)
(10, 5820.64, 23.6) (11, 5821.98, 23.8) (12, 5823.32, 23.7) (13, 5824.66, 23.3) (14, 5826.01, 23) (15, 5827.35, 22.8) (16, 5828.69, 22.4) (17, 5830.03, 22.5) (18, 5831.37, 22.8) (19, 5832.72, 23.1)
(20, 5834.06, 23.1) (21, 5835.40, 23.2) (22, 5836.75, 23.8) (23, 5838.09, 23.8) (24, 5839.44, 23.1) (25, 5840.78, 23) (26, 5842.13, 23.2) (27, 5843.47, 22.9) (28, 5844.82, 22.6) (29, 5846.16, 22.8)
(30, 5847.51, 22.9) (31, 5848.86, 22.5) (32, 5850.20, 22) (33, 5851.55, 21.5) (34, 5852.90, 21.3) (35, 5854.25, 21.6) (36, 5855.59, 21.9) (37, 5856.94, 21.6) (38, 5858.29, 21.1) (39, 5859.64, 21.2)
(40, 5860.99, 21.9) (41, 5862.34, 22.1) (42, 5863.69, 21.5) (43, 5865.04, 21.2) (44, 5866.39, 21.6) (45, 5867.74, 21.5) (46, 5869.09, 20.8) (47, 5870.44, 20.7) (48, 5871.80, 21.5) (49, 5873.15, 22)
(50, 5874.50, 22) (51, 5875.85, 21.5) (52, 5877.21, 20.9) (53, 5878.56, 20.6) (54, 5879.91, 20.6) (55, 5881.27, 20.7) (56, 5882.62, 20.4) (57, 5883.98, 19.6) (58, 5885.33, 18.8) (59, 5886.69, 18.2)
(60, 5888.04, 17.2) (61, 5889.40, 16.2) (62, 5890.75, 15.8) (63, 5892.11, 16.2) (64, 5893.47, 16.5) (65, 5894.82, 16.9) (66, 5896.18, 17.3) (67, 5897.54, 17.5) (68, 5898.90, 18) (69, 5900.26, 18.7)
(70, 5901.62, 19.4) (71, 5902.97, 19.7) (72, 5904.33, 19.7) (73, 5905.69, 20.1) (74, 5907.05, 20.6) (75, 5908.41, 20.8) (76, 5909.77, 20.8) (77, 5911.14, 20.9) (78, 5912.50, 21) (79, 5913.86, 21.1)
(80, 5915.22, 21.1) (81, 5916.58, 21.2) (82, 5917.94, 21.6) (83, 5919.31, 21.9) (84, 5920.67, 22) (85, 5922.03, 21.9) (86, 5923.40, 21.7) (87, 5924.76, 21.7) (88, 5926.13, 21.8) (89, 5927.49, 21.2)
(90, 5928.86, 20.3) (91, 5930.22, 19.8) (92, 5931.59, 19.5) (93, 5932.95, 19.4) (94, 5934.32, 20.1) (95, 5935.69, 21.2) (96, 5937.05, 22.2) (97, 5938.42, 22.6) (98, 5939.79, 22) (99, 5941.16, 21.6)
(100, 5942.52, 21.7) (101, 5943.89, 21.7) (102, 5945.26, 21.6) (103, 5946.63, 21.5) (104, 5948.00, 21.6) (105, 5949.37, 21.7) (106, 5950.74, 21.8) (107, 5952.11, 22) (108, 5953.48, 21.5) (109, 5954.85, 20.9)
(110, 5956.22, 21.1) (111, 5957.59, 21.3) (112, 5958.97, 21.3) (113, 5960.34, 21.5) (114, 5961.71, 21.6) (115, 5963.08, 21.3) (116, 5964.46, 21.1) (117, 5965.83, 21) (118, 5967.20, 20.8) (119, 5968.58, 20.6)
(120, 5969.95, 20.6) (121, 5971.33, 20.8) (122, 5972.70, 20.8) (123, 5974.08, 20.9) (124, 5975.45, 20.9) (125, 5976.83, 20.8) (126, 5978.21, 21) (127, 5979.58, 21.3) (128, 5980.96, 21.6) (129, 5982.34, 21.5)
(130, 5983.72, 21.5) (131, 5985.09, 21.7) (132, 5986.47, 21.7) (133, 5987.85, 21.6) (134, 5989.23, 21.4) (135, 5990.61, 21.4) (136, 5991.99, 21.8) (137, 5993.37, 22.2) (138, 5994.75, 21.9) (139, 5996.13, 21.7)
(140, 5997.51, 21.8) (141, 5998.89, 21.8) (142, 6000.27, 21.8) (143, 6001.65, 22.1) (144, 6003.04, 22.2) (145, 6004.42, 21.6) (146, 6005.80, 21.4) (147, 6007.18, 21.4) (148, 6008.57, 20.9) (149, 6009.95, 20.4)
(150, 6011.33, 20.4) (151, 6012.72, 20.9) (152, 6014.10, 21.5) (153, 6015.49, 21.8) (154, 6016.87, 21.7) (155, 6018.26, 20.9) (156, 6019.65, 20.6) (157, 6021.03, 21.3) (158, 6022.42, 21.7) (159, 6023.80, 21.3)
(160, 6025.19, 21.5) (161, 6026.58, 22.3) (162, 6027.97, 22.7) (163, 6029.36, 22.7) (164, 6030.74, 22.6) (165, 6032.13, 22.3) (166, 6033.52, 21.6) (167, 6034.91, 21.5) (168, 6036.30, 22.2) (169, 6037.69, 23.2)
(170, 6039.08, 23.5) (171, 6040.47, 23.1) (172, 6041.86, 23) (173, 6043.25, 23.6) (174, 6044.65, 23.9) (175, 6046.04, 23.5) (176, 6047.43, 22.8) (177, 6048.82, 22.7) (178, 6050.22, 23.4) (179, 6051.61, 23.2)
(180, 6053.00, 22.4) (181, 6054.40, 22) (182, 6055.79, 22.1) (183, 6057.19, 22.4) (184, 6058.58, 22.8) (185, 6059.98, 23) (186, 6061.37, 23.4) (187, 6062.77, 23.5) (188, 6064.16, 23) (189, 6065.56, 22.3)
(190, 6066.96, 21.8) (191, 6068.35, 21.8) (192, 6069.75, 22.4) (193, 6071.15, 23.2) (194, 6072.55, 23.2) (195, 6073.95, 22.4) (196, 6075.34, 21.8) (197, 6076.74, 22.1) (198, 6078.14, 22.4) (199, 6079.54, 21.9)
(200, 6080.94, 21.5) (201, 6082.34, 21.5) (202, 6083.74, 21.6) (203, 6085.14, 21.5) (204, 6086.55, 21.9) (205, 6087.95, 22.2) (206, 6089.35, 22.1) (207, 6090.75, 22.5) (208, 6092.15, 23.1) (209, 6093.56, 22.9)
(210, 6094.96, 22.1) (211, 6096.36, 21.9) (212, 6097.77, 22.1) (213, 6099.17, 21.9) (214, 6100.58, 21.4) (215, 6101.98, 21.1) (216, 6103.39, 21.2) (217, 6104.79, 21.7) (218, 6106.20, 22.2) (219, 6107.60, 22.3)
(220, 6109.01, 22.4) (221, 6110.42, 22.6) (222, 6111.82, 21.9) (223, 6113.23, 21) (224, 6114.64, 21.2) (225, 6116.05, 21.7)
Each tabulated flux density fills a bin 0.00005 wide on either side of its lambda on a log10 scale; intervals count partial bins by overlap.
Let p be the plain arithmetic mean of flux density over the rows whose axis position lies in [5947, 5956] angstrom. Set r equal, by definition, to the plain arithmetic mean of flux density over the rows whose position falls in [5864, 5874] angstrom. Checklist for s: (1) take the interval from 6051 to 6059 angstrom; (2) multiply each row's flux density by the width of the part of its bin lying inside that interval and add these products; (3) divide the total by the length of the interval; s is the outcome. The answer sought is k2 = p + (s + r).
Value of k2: 65.4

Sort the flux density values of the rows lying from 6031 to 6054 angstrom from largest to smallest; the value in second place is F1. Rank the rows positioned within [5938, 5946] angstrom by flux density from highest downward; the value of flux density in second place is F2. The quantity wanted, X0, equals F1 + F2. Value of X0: 45.6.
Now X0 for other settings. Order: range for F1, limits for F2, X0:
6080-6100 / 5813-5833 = 46.6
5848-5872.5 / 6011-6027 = 43.9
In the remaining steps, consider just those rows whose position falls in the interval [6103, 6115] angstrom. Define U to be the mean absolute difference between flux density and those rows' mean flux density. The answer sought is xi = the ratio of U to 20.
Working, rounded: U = 0.50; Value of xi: 0.025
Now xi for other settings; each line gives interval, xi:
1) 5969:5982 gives 0.011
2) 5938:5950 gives 0.012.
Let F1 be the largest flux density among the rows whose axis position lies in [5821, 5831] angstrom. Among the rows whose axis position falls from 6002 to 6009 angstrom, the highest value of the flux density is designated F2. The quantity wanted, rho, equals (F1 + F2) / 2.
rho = 23.0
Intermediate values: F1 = 23.8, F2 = 22.2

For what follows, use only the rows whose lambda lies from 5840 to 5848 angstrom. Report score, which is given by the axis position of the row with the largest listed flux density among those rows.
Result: 5842.13 angstrom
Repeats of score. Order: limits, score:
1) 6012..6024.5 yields 6015.49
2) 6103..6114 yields 6110.42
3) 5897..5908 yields 5907.05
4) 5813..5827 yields 5821.98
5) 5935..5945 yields 5938.42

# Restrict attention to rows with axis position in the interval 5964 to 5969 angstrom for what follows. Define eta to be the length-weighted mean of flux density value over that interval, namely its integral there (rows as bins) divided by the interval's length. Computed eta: 20.9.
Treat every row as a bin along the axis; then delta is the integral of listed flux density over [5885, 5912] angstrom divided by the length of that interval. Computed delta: 18.48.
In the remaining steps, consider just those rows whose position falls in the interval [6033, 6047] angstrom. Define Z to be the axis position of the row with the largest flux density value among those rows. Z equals 6044.65 angstrom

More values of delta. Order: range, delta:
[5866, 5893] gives 19.79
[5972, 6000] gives 21.47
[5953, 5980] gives 21.05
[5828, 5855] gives 22.71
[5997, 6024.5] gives 21.37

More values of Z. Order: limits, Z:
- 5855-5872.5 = 5862.34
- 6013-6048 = 6044.65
